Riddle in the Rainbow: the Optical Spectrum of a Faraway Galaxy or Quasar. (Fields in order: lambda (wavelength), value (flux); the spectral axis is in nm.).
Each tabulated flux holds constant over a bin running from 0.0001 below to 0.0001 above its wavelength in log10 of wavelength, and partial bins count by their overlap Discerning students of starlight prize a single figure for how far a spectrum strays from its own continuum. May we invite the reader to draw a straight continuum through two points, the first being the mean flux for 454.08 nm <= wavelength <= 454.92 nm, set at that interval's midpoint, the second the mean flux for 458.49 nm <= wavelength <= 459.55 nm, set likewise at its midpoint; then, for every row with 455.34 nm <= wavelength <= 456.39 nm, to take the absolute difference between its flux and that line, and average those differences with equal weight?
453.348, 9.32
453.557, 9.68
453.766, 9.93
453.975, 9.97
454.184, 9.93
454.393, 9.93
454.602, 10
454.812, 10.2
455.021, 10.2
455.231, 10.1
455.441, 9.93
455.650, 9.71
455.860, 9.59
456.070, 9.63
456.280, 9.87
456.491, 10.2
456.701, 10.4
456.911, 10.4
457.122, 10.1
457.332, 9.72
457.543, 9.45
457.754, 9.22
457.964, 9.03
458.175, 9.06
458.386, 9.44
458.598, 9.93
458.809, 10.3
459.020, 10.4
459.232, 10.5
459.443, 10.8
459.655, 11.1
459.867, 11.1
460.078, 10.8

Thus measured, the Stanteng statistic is 0.38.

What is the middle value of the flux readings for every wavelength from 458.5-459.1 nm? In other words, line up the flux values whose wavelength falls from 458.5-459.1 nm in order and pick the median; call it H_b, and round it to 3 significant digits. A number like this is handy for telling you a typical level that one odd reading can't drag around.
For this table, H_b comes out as 10.3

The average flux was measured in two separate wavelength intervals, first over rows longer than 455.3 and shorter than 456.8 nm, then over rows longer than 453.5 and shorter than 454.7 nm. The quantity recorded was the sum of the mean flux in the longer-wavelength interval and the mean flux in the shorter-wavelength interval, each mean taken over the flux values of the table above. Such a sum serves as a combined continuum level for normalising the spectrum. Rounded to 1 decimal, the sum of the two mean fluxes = 19.8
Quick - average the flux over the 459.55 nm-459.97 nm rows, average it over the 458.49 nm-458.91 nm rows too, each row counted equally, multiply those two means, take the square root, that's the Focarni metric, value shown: 10.6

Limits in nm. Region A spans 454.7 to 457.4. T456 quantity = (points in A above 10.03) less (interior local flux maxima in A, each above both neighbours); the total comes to 7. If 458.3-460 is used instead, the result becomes 6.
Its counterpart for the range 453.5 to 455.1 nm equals 1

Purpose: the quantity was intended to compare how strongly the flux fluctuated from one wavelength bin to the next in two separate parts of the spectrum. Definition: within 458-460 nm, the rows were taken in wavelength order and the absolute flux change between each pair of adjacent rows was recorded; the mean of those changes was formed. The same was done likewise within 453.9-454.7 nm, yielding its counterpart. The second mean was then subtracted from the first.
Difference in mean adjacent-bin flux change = 0.22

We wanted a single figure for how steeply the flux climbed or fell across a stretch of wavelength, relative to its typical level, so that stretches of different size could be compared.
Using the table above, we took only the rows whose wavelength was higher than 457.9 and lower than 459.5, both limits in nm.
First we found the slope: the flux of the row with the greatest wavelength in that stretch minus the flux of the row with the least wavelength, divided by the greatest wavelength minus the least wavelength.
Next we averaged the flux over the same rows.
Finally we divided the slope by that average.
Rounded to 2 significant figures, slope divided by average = 0.12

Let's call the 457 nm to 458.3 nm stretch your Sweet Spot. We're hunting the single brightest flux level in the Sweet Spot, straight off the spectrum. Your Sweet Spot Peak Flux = 10.1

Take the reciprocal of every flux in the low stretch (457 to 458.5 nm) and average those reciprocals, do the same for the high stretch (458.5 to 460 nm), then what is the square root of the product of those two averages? 0.100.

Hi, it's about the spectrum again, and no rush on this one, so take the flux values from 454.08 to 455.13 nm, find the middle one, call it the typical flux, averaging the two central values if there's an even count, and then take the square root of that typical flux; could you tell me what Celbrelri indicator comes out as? 3.16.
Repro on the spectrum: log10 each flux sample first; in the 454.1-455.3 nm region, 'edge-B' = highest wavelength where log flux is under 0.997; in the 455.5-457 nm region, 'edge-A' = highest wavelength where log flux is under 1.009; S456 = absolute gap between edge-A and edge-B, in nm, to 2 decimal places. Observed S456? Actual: 2.10 nm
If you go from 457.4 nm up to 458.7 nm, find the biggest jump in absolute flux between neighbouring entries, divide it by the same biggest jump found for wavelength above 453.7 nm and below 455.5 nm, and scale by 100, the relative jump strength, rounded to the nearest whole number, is 245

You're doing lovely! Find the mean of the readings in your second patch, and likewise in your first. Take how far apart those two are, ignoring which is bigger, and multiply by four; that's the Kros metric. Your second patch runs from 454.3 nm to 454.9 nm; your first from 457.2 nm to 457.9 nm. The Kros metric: 2.3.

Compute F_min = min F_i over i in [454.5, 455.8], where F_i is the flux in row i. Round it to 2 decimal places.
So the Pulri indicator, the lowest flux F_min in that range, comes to 9.71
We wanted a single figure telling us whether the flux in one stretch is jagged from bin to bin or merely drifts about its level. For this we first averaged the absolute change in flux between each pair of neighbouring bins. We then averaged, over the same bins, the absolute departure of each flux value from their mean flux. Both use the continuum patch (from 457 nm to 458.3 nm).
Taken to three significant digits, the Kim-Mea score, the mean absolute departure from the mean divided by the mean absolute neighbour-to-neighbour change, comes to 1.48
